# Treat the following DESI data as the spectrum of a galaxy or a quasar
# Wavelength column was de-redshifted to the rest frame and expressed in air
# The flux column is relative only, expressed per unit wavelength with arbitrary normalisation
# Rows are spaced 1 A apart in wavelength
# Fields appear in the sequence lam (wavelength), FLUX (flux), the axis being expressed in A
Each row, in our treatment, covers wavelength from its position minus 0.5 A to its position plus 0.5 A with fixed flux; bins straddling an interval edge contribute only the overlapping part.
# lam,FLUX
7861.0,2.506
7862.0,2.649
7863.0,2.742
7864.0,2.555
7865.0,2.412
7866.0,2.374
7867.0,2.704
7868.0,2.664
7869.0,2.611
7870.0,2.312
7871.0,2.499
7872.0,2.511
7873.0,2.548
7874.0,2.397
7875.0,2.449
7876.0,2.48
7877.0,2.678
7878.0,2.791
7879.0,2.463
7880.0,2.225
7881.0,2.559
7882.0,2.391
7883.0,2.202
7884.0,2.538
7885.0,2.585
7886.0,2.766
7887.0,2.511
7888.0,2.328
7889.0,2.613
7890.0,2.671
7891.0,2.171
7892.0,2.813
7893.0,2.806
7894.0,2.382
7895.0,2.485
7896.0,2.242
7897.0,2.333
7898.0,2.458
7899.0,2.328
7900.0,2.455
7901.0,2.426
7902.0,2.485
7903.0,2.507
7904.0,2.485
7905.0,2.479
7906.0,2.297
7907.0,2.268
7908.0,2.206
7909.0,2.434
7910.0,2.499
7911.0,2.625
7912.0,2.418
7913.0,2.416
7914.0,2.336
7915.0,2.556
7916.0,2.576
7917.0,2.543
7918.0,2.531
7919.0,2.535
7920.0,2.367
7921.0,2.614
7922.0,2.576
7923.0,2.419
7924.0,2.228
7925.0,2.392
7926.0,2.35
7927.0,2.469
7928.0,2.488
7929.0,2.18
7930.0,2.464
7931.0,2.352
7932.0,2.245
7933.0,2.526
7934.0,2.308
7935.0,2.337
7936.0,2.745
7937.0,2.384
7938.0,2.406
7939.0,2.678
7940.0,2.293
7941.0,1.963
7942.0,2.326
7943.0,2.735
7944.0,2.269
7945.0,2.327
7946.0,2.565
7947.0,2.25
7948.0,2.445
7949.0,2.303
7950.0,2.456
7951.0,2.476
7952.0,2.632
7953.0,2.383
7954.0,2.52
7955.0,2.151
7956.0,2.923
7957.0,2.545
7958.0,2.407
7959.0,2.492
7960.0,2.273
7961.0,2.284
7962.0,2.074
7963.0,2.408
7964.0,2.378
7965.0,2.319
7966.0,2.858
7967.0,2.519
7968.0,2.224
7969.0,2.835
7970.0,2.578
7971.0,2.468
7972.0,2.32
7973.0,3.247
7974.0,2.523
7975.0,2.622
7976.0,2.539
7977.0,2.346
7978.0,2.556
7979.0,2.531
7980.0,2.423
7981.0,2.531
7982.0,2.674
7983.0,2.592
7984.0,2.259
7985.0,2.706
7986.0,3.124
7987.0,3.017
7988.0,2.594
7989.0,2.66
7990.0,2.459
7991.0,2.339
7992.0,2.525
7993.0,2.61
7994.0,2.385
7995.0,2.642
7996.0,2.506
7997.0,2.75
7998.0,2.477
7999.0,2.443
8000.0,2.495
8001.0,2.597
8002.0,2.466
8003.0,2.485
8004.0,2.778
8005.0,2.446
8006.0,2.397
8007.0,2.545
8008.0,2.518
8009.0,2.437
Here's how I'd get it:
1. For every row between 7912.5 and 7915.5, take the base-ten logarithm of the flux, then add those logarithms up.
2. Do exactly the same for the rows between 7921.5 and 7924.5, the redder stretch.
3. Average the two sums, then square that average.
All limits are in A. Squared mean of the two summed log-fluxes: 1.32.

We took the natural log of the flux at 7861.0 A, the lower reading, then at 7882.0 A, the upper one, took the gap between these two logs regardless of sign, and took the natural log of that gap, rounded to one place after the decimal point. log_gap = -3.1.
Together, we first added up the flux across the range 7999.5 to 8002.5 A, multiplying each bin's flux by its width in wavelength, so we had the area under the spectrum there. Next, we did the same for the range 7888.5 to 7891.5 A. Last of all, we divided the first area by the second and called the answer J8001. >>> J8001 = 1.01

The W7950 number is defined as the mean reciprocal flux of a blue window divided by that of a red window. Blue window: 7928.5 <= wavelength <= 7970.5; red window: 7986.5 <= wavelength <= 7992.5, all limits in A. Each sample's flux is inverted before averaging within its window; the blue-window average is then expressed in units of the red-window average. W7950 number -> 1.07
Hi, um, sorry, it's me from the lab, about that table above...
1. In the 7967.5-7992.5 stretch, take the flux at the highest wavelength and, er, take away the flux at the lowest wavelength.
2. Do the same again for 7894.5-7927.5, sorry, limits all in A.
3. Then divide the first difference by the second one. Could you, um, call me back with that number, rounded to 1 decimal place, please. -18.8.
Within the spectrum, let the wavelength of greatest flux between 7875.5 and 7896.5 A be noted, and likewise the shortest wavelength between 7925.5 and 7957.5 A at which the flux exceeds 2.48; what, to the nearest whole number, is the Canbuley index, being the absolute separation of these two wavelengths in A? 36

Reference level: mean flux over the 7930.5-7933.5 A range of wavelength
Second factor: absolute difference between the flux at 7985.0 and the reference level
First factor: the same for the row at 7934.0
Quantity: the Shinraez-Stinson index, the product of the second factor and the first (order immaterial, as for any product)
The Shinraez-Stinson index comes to 0.022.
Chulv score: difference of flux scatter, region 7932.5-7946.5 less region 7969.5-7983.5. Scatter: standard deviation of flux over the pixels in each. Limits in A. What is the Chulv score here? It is -0.006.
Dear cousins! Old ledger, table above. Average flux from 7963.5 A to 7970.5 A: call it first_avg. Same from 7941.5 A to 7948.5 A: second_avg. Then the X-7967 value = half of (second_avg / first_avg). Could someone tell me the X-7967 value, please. 0.478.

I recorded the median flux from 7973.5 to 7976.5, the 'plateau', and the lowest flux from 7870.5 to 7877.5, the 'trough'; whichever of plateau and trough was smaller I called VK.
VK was 2.40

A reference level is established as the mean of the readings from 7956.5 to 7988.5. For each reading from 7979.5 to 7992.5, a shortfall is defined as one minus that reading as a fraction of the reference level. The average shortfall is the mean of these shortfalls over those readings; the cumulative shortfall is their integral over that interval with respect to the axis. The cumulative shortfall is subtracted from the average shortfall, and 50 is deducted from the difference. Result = -49.7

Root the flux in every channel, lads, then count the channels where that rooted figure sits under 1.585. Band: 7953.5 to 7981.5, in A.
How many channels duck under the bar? 14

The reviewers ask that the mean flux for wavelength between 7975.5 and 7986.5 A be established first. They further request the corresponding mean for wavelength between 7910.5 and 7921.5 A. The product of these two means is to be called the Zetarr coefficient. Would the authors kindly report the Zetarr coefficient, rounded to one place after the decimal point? 6.4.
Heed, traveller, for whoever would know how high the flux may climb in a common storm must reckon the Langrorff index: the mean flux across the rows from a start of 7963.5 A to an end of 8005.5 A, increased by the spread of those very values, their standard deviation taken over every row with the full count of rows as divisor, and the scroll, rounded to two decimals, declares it 2.78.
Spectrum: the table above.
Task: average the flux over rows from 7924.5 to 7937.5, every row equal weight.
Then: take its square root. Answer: 1.55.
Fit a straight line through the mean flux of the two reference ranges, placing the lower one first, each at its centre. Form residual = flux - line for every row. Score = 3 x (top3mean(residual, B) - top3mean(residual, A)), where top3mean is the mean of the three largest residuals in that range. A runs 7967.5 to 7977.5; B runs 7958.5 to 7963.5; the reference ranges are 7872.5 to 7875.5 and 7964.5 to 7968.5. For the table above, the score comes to -1.5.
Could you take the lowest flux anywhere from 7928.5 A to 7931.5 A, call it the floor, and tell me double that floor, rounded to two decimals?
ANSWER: 4.36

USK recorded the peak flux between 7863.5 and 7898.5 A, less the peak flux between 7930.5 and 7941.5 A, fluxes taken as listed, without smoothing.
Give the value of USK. 0.1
